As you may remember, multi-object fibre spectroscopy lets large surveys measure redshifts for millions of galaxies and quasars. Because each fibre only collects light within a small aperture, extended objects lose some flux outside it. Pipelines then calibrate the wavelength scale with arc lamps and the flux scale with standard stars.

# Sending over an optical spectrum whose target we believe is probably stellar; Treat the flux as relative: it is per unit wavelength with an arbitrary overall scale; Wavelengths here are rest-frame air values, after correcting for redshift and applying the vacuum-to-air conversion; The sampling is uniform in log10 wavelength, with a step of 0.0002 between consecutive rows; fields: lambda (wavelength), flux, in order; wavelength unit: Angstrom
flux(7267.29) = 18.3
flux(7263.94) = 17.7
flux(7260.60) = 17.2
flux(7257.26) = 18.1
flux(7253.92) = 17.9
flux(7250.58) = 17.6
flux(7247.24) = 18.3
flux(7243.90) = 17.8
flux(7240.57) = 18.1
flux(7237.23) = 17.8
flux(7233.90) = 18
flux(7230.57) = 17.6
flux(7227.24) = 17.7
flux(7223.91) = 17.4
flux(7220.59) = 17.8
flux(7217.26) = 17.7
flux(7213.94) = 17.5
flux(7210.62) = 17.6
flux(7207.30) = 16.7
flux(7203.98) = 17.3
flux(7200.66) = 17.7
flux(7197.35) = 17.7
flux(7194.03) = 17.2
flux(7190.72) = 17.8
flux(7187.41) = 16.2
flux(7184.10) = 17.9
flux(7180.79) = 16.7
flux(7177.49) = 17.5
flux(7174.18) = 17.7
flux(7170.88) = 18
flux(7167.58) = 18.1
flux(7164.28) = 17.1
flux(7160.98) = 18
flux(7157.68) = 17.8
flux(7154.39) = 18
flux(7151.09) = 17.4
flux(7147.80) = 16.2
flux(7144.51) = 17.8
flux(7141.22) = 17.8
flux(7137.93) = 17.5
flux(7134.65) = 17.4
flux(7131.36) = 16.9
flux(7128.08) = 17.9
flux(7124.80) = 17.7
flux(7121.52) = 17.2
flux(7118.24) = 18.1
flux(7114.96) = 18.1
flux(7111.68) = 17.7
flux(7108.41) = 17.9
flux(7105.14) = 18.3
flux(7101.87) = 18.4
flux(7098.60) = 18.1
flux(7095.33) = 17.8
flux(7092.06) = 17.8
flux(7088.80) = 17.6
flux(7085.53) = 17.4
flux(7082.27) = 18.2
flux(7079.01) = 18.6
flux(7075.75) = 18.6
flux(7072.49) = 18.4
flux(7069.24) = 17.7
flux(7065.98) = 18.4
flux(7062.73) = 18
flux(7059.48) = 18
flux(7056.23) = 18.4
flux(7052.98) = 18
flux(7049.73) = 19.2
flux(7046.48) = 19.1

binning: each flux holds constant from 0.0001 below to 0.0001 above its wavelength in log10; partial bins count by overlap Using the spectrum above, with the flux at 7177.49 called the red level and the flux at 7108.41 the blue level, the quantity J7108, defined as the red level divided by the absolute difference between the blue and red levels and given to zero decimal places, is 44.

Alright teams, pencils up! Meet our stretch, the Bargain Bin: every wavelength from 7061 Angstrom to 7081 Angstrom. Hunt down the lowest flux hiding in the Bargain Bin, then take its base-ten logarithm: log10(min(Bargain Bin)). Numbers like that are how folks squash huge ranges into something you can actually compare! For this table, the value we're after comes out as 1.25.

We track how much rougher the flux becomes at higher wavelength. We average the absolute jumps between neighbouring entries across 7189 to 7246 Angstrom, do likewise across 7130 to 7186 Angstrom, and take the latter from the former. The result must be -0.24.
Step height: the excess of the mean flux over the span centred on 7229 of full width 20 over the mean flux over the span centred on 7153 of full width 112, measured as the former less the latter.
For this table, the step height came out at 0.1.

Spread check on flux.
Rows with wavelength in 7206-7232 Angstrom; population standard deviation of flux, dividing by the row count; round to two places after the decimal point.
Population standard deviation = 0.32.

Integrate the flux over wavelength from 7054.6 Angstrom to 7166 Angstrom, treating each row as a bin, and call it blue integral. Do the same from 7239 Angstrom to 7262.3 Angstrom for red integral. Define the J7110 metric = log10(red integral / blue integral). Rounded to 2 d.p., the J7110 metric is -0.68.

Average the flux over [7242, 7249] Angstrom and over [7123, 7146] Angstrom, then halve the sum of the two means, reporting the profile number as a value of 17.8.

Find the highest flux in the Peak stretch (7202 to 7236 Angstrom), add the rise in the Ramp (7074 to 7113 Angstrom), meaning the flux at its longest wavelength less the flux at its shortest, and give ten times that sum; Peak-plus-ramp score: 171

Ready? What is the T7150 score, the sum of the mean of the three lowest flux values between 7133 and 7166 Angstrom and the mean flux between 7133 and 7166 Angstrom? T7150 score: 34.4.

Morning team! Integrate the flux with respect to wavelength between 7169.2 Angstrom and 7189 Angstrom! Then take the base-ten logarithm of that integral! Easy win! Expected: 2.536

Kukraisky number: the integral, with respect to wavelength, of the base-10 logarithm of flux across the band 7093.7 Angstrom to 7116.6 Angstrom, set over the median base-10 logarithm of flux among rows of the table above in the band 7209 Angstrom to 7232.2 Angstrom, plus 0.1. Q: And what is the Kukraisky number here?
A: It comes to 23.2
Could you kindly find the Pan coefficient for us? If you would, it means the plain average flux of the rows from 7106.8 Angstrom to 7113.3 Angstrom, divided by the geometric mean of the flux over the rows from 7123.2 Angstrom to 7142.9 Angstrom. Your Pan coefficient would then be 1.02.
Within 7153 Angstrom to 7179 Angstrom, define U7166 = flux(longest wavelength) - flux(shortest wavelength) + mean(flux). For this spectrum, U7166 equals 17.3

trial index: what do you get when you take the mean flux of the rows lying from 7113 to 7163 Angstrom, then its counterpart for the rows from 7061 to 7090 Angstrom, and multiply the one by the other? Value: 318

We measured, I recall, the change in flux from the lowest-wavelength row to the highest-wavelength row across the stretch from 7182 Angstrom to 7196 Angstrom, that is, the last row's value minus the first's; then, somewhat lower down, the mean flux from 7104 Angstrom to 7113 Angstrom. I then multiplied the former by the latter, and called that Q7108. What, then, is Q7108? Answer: -13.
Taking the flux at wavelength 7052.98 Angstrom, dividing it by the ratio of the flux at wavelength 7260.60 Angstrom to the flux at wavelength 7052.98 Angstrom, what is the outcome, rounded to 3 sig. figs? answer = 18.8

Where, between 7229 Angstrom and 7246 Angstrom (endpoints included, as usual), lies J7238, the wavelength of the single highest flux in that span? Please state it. 7240.57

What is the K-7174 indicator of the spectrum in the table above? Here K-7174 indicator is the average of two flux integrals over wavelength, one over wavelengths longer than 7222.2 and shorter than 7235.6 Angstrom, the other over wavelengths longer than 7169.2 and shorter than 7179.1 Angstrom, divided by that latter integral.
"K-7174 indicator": 1.2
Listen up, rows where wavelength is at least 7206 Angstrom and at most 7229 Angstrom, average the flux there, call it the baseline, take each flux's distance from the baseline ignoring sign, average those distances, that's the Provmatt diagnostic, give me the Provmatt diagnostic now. 0.25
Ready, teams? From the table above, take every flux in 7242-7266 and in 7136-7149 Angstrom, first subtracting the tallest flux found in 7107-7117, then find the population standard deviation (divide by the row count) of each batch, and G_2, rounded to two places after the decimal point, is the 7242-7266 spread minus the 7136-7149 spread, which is -0.33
